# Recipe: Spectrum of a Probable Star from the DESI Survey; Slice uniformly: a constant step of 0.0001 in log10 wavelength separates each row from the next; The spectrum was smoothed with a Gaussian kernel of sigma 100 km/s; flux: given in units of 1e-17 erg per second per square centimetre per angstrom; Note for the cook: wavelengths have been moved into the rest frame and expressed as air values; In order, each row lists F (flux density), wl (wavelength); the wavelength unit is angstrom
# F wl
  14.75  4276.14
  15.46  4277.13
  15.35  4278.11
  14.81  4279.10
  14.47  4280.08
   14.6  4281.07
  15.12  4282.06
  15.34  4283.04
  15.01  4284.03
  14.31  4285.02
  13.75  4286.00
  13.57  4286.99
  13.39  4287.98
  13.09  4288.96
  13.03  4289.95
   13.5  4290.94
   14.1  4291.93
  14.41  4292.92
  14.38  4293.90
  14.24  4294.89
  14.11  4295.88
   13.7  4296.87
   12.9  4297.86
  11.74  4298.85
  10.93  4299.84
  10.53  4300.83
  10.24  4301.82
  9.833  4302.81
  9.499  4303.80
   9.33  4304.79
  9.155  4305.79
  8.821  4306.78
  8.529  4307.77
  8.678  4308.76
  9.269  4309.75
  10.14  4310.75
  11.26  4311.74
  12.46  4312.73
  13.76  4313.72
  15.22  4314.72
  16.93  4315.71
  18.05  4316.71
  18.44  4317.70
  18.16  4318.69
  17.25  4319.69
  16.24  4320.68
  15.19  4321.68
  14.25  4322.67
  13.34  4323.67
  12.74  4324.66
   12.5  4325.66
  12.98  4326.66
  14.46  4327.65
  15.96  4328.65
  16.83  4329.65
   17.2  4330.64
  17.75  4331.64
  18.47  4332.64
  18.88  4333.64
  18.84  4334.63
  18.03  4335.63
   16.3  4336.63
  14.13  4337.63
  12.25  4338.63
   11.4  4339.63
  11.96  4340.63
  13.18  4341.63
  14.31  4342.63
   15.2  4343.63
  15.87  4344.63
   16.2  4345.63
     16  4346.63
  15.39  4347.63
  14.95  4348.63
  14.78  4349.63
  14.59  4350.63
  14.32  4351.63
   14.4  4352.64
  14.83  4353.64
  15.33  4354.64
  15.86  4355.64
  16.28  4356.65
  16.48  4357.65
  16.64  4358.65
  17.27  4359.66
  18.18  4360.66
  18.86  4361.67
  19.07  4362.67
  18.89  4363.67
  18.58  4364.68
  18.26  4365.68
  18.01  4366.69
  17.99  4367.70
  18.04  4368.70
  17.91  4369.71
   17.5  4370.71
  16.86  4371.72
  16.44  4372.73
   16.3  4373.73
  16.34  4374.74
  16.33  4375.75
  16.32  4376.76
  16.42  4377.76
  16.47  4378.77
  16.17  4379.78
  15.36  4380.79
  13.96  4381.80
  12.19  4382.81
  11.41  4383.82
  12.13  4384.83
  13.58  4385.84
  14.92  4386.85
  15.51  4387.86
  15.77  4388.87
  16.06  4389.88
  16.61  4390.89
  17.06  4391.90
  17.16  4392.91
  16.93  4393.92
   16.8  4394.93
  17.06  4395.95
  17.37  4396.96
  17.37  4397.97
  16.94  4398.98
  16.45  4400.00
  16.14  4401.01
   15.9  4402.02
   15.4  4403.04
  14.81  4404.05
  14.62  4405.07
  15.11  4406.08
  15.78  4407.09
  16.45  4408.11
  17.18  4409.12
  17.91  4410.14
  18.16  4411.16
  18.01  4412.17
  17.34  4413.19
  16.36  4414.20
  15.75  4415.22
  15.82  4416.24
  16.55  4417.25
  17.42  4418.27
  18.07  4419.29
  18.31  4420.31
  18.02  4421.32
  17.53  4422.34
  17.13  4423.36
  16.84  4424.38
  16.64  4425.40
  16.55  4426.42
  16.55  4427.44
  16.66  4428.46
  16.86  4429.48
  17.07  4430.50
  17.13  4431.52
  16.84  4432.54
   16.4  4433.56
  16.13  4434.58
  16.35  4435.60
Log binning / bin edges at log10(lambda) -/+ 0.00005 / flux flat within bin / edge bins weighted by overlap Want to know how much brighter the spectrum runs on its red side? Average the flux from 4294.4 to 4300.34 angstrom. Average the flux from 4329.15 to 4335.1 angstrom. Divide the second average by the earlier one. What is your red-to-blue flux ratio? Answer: 1.4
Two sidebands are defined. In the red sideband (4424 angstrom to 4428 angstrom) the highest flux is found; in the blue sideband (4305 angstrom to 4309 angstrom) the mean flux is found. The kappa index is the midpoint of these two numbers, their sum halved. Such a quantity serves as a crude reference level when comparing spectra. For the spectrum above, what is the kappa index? 12.8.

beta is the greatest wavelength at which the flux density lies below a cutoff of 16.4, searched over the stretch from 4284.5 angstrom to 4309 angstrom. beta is 4308.76 angstrom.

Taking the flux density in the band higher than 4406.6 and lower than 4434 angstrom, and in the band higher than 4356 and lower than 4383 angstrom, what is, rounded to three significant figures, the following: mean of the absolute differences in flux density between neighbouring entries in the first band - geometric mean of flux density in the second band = -16.5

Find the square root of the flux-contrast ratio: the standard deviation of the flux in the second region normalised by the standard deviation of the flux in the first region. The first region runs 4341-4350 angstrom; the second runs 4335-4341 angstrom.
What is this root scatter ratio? 1.7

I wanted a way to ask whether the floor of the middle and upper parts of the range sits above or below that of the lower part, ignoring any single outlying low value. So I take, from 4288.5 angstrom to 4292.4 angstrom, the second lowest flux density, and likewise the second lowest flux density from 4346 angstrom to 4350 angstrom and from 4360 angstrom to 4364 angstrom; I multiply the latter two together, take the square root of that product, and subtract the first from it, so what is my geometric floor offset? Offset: 4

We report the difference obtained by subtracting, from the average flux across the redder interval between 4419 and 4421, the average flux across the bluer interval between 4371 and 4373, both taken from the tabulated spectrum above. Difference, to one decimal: 1.5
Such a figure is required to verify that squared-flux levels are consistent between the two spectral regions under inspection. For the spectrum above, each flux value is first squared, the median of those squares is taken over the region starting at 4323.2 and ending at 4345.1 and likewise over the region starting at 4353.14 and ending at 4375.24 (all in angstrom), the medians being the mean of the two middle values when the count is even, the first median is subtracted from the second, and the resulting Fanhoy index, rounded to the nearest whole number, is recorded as 82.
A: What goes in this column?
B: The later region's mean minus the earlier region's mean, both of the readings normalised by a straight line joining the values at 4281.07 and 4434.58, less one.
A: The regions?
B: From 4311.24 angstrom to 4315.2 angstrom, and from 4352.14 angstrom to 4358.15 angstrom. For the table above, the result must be 0.13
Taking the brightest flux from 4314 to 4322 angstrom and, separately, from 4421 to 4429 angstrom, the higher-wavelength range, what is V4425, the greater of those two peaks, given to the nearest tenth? 18.4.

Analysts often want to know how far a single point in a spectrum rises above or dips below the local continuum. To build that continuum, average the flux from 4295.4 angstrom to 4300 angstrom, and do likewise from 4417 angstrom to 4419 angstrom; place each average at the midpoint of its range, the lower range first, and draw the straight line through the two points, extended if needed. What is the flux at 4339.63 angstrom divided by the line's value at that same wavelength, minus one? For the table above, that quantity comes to -0.20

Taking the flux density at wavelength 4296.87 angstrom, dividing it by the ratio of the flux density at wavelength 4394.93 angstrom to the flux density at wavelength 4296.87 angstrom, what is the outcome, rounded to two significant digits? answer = 11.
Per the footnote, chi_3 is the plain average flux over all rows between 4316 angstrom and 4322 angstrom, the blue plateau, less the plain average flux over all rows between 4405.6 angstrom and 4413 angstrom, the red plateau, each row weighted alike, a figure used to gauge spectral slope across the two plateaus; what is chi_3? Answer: 0.3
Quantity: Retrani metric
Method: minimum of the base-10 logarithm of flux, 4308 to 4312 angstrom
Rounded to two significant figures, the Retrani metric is 0.94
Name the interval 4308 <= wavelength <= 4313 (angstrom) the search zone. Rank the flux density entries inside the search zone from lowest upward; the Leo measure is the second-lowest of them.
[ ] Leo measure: 9.269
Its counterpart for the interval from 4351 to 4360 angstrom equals 14.4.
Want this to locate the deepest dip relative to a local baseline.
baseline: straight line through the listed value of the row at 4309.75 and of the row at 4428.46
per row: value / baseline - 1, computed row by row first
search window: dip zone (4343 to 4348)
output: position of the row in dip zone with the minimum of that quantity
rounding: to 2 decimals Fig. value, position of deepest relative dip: 4347.63 angstrom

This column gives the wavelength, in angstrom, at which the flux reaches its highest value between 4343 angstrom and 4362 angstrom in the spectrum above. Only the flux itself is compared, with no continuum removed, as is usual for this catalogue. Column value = 4361.67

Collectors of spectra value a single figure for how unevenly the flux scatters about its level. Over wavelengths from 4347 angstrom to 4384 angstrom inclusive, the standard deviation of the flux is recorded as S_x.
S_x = 1.8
